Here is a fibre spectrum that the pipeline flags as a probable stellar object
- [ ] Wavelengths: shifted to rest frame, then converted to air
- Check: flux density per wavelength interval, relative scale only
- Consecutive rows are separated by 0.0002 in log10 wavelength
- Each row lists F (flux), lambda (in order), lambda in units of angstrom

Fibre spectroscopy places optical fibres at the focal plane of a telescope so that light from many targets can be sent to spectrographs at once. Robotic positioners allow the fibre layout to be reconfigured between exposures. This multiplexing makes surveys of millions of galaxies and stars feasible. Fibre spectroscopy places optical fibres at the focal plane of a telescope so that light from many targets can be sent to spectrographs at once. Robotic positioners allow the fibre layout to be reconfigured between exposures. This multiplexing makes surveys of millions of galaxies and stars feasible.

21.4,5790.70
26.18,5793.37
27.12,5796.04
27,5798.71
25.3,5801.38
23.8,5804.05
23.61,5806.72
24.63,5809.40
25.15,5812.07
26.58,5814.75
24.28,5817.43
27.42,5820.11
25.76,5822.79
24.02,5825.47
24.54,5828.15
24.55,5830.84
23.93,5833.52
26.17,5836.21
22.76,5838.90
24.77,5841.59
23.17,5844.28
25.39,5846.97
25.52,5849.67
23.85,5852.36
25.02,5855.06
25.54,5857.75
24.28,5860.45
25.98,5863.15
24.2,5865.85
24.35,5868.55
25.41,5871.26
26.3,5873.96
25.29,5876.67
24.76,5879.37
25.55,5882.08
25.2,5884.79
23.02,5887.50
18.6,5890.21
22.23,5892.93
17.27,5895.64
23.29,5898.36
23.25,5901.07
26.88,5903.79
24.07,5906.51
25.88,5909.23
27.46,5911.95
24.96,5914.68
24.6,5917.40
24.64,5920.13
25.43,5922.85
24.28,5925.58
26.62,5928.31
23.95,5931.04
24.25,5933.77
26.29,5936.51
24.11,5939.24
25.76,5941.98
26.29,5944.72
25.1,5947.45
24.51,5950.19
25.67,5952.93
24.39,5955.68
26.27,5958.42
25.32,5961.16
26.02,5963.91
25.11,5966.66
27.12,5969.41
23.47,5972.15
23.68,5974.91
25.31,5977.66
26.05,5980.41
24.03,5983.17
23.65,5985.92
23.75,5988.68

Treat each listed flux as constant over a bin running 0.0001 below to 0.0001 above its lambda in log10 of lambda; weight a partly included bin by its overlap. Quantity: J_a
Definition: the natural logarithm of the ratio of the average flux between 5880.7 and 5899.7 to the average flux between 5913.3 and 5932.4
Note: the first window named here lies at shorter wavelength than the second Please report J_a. -0.12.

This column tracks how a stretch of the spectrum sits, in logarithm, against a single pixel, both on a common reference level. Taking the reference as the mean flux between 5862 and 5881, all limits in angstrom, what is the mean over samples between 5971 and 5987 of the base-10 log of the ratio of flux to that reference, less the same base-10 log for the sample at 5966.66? -0.01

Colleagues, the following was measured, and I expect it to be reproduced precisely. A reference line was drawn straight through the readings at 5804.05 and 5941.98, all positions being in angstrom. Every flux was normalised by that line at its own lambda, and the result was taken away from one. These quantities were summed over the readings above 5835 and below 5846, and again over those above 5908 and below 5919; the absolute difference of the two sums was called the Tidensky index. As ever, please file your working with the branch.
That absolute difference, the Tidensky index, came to 0.07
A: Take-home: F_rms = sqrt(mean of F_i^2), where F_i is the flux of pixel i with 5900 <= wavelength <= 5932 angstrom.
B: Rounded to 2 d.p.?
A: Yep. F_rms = 25.20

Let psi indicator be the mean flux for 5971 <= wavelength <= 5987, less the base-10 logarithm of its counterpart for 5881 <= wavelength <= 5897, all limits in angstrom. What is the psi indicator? 23.0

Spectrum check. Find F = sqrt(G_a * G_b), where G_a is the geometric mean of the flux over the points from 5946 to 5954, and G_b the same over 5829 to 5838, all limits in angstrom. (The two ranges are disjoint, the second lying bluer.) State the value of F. 25.0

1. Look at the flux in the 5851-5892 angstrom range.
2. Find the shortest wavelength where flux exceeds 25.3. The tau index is 5857.75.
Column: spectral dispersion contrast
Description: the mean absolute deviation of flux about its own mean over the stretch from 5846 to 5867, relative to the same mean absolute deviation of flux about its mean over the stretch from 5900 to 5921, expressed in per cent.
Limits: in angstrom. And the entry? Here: 57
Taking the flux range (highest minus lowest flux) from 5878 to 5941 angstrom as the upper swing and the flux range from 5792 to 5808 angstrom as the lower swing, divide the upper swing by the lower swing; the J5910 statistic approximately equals 2.9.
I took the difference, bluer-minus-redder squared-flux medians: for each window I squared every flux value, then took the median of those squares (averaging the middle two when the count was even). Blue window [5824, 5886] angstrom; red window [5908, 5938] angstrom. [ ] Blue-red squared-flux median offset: -9.4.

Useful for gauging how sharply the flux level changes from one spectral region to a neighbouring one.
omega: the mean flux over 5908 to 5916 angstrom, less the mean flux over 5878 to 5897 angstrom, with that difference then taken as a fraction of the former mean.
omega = 0.14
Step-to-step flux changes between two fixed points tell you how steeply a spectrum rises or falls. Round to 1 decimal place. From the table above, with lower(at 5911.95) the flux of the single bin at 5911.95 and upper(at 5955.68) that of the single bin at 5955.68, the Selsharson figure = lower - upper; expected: 3.1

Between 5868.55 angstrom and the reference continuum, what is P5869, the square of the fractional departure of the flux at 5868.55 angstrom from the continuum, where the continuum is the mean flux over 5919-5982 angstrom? 0.0011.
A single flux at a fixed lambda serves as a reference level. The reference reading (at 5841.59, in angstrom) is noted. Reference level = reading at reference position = 24.77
